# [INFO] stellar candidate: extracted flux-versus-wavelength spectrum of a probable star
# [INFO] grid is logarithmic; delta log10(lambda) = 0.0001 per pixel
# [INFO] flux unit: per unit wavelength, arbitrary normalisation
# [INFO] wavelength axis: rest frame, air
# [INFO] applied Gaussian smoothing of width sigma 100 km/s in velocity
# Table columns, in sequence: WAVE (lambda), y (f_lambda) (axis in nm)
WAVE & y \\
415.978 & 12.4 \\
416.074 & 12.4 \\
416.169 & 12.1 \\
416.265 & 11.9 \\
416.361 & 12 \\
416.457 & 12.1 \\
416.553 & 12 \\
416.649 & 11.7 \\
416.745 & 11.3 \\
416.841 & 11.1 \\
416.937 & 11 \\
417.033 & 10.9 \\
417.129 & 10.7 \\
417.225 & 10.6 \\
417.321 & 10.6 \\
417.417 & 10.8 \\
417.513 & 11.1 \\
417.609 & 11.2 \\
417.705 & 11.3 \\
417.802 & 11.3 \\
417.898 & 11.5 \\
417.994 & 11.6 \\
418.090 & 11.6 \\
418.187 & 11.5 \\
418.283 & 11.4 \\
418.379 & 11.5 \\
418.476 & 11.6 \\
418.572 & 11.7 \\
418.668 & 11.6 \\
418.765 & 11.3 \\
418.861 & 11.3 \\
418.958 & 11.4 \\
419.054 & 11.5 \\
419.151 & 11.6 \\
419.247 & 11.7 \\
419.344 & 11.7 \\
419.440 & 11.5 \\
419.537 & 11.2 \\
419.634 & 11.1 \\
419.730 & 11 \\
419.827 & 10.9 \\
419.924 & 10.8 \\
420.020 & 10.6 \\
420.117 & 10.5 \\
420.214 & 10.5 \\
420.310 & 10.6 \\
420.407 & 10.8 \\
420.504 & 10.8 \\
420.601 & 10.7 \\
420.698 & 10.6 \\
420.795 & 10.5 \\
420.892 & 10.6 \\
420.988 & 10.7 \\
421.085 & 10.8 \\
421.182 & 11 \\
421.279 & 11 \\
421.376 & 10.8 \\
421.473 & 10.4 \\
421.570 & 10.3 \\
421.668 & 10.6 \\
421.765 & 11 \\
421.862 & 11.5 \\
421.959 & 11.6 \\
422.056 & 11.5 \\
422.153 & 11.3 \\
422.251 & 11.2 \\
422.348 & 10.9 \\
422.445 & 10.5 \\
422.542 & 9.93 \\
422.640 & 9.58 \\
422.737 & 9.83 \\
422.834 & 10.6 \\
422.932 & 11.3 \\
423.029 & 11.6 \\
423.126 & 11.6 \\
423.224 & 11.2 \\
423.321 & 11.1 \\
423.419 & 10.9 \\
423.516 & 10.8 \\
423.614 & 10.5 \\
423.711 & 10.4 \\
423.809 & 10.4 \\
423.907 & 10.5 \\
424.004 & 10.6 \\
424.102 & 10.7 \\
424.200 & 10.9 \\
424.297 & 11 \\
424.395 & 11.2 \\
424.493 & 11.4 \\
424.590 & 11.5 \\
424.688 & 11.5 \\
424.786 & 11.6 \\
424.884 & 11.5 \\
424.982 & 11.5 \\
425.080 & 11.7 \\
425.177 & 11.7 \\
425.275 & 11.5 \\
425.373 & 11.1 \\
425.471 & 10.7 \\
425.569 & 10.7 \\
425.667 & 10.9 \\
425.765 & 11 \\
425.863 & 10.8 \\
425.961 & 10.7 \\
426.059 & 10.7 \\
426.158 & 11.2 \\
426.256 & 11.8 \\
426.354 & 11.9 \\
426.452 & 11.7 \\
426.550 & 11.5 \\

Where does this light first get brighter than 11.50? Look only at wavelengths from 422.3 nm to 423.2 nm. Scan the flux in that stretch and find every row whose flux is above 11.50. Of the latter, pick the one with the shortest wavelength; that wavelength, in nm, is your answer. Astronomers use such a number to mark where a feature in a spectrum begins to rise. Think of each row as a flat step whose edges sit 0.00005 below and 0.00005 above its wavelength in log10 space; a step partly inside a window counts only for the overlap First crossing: 423.029 nm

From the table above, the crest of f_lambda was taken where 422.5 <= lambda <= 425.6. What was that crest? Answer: 11.7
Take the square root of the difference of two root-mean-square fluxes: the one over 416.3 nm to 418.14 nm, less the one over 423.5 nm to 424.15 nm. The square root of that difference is 0.9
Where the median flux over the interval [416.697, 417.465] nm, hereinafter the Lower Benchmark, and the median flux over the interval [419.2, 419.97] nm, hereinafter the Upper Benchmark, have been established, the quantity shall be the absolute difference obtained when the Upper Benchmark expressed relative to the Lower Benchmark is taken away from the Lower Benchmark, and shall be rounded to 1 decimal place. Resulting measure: 9.8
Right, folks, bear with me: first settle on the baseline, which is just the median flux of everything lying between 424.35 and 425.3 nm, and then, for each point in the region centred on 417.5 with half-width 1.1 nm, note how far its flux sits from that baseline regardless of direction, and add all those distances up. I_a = 8.0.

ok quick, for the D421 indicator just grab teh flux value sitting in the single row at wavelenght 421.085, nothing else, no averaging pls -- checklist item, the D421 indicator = 10.8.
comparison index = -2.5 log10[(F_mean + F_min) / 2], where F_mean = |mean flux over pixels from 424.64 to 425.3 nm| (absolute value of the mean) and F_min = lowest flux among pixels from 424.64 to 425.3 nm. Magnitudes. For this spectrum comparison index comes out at -2.66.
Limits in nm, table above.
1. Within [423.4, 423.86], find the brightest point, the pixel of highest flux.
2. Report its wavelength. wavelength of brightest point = 423.419 nm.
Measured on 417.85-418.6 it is 418.572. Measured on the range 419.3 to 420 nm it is 419.344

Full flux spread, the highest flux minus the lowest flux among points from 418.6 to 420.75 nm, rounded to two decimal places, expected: 1.20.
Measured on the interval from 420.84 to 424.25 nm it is 2.02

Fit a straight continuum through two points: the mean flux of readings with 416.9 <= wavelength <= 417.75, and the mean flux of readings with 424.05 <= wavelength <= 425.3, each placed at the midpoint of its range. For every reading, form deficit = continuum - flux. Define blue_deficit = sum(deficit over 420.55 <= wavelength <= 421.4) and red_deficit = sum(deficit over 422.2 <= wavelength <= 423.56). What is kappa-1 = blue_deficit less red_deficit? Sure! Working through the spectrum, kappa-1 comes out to -3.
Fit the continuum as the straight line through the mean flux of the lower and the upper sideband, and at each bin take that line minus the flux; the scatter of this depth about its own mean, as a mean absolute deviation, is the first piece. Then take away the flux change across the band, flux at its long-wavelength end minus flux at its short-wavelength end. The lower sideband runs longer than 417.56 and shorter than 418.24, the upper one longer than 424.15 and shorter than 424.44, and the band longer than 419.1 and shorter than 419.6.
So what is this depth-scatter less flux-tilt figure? 0.54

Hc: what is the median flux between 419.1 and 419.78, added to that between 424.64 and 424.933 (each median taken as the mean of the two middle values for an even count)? 23.0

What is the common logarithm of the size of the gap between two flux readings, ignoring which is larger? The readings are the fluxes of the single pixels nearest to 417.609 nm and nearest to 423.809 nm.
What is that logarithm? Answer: -0.10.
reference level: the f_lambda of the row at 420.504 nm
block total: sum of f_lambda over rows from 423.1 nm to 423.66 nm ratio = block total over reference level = 6.12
